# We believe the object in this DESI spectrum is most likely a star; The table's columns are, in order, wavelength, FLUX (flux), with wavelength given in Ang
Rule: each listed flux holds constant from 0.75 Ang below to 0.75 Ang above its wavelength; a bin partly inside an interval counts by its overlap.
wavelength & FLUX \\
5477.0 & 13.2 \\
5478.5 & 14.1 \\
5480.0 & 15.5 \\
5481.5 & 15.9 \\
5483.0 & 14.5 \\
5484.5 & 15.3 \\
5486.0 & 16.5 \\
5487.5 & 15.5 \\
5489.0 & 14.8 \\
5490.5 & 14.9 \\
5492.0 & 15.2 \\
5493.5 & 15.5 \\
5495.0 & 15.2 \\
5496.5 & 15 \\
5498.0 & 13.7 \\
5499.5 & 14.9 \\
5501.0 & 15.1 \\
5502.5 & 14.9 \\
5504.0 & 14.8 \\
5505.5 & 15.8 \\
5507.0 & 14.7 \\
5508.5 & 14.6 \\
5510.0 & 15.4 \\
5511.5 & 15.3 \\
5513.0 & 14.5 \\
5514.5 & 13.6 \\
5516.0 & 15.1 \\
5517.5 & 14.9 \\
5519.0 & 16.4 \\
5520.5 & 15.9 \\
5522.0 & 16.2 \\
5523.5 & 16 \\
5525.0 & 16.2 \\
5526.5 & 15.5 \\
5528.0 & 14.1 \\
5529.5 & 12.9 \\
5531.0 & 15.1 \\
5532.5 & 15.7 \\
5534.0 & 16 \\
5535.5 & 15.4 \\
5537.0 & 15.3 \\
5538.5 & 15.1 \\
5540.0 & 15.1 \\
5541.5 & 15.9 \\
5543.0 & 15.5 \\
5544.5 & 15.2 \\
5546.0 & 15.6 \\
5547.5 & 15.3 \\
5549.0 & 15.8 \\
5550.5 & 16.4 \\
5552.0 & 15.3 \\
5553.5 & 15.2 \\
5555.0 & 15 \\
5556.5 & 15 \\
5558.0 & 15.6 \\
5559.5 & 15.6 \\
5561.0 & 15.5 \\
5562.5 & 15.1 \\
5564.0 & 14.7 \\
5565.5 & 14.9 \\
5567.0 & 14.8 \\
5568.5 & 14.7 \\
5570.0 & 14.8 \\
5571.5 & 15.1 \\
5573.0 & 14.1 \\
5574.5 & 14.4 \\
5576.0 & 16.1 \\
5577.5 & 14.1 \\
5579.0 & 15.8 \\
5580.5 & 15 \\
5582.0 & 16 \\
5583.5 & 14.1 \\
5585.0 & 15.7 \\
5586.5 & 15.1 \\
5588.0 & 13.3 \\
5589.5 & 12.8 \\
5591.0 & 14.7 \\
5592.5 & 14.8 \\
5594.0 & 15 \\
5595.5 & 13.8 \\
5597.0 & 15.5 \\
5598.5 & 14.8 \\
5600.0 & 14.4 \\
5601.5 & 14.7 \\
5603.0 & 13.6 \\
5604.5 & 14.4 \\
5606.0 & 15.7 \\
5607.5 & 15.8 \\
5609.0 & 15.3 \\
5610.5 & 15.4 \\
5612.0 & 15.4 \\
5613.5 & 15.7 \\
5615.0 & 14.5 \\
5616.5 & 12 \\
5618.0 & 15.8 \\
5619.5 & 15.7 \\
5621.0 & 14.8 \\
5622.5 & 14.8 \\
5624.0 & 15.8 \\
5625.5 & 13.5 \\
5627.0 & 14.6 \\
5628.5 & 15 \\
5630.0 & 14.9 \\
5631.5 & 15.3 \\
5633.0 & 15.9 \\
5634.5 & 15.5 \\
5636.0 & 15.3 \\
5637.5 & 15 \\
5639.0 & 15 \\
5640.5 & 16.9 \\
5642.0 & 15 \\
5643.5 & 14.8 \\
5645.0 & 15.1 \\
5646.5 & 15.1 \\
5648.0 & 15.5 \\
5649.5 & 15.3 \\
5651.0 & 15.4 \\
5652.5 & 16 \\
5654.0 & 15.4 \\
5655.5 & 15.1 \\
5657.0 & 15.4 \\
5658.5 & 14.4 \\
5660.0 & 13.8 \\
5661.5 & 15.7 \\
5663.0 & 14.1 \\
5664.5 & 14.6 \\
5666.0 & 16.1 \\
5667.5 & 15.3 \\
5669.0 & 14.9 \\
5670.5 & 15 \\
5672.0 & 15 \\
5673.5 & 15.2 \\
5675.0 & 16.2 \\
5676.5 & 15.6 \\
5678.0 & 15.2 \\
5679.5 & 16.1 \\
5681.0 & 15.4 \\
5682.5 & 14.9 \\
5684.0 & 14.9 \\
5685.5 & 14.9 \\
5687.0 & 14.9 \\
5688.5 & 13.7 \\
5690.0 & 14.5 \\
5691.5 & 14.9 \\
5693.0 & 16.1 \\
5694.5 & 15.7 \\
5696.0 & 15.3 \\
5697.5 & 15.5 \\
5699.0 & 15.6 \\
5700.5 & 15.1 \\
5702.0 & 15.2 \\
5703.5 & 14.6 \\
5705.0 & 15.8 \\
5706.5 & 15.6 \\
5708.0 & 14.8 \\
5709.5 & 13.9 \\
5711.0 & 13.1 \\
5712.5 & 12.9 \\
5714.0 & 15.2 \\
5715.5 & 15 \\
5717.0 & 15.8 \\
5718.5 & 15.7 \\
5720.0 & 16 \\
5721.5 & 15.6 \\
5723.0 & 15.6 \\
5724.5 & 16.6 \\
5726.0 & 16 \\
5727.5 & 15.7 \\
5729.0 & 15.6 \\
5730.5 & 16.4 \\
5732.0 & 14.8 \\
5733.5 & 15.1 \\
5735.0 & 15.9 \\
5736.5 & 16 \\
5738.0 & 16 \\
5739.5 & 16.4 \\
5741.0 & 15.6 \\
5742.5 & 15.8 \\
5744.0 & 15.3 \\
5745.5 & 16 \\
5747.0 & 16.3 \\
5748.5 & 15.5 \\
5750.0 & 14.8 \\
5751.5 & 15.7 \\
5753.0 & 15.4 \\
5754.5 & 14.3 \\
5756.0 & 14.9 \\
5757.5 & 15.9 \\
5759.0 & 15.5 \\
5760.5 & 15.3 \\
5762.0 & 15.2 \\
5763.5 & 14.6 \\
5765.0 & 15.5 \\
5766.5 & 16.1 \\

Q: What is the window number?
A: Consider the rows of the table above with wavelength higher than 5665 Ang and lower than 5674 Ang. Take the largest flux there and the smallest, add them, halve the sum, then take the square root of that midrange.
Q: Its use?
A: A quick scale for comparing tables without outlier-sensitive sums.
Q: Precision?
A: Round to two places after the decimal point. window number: 3.94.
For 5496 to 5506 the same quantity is 3.84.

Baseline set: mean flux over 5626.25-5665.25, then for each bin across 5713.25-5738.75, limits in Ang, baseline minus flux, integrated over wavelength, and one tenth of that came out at -1.4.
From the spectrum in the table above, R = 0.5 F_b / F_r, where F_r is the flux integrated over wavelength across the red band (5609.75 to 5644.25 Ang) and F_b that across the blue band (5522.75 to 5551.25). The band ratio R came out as 0.42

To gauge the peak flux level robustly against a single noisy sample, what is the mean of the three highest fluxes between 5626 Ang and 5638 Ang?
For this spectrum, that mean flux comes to 15.6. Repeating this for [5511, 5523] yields 16.2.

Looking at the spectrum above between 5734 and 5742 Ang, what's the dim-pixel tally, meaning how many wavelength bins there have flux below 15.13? 0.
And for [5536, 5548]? 2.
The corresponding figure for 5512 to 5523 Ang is 4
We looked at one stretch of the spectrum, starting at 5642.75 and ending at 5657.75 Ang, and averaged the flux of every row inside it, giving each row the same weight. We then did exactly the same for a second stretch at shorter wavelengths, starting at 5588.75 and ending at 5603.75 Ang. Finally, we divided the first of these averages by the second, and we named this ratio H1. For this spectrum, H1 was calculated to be 1.06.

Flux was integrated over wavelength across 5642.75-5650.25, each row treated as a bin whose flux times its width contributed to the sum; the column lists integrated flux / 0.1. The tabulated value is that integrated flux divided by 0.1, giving 1137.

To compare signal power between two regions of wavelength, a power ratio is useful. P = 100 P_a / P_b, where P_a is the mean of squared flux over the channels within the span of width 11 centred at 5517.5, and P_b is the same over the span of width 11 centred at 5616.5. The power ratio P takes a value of 105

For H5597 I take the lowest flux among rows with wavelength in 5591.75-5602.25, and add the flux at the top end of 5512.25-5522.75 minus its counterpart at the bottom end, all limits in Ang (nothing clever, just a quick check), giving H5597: 15.5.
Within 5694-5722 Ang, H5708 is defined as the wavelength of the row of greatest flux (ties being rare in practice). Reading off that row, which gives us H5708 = 5720.0 Ang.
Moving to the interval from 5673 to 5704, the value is 5675.0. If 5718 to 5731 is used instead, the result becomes 5724.5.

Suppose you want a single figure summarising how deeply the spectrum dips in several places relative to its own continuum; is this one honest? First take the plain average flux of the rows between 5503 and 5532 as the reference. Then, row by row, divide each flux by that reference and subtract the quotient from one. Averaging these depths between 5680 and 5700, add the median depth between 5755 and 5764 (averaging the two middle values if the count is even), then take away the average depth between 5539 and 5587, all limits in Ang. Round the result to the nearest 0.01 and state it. 0.00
